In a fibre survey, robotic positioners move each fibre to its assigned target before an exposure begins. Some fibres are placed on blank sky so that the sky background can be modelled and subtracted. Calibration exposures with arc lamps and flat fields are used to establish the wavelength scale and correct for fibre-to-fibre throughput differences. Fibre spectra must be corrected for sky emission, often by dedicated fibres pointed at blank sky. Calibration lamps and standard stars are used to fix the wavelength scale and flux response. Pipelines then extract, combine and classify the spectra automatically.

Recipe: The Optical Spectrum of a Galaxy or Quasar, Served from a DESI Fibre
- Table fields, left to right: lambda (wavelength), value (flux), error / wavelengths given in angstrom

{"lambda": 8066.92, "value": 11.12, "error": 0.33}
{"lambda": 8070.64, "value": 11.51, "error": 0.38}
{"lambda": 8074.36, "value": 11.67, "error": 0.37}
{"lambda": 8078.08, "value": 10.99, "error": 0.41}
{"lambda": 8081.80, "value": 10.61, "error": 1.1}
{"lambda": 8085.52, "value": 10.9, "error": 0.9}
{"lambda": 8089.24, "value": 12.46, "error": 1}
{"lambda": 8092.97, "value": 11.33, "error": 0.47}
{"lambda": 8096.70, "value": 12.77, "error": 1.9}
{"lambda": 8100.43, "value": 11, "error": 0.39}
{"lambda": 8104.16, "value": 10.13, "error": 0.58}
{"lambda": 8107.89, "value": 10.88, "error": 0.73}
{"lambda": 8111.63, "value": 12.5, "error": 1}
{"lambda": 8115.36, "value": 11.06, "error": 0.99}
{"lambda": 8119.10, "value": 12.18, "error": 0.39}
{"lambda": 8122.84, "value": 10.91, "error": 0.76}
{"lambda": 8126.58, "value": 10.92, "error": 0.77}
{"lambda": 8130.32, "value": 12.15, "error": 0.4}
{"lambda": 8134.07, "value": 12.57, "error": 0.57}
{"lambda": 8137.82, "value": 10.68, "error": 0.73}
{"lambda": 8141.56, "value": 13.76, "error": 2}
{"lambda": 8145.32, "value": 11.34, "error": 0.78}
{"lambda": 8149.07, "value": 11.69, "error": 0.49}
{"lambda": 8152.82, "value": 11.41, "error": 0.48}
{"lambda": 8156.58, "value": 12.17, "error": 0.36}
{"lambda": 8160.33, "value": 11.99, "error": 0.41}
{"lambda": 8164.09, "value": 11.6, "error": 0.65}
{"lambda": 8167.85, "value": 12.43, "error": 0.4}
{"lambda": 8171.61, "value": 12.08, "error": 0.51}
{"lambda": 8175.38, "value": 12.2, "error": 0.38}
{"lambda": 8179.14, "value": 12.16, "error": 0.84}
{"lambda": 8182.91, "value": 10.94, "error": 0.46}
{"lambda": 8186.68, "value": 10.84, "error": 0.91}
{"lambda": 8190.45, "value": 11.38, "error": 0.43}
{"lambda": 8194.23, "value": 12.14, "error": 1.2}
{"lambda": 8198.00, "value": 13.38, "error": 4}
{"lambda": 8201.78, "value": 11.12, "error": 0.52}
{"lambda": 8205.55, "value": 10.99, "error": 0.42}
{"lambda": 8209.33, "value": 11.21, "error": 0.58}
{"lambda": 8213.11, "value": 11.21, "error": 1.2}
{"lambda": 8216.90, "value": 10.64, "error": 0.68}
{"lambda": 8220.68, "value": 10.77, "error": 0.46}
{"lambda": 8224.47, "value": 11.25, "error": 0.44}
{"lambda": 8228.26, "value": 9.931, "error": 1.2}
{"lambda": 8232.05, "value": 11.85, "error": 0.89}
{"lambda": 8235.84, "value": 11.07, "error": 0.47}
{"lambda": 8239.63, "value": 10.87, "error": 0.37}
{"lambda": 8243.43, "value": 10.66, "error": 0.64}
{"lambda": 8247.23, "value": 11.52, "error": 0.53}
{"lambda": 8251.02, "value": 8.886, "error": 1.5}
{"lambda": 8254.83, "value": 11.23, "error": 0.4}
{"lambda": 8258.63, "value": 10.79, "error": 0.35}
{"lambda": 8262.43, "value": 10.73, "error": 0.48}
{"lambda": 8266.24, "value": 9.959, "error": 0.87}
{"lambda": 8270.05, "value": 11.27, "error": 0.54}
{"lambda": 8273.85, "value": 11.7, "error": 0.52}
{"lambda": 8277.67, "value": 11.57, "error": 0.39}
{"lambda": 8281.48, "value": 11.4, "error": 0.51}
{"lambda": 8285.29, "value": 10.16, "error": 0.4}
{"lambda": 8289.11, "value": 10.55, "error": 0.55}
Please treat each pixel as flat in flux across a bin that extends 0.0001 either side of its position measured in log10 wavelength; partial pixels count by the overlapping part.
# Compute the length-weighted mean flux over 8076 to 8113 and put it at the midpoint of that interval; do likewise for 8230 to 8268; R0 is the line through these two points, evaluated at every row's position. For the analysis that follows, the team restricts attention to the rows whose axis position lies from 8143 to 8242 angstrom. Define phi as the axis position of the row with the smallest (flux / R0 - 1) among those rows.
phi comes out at 8228.26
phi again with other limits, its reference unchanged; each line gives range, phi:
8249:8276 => 8251.02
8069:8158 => 8104.16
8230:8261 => 8251.02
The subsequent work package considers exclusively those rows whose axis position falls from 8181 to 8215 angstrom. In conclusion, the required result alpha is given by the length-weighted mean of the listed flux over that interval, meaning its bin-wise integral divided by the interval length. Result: 11.5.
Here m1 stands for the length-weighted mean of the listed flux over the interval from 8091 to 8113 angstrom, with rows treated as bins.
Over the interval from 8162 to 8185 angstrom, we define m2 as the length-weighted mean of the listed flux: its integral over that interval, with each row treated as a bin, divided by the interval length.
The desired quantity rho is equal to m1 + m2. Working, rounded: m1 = 11.4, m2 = 11.9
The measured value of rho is 23.3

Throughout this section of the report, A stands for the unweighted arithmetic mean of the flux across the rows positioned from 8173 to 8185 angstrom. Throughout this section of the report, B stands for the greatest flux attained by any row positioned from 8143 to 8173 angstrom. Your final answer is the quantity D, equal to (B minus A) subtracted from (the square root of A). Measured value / 2.8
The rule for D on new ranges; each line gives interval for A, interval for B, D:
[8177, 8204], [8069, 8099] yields 2.4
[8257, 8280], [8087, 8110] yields 1.6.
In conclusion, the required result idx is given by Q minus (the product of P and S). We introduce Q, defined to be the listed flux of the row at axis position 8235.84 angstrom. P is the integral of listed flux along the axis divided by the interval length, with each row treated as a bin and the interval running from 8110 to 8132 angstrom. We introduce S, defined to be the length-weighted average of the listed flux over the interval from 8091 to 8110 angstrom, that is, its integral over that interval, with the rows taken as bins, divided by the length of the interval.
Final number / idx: -119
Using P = 11.6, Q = 11.07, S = 11.2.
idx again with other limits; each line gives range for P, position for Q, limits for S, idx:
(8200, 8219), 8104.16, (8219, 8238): -111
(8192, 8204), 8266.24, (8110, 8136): -133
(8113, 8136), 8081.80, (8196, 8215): -124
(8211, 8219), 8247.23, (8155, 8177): -120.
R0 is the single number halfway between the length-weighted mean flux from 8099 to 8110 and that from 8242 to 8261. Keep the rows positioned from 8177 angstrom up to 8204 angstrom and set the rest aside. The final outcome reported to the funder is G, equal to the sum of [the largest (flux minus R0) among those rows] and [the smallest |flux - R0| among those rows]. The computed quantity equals 2.9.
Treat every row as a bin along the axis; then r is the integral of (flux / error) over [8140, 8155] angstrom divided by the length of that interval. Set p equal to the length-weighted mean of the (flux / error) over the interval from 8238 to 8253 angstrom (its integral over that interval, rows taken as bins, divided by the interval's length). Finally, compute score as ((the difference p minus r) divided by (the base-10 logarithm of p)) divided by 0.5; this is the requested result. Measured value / 1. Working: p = 18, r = 17.8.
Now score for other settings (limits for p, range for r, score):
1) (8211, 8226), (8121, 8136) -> -3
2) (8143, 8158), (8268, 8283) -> -1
